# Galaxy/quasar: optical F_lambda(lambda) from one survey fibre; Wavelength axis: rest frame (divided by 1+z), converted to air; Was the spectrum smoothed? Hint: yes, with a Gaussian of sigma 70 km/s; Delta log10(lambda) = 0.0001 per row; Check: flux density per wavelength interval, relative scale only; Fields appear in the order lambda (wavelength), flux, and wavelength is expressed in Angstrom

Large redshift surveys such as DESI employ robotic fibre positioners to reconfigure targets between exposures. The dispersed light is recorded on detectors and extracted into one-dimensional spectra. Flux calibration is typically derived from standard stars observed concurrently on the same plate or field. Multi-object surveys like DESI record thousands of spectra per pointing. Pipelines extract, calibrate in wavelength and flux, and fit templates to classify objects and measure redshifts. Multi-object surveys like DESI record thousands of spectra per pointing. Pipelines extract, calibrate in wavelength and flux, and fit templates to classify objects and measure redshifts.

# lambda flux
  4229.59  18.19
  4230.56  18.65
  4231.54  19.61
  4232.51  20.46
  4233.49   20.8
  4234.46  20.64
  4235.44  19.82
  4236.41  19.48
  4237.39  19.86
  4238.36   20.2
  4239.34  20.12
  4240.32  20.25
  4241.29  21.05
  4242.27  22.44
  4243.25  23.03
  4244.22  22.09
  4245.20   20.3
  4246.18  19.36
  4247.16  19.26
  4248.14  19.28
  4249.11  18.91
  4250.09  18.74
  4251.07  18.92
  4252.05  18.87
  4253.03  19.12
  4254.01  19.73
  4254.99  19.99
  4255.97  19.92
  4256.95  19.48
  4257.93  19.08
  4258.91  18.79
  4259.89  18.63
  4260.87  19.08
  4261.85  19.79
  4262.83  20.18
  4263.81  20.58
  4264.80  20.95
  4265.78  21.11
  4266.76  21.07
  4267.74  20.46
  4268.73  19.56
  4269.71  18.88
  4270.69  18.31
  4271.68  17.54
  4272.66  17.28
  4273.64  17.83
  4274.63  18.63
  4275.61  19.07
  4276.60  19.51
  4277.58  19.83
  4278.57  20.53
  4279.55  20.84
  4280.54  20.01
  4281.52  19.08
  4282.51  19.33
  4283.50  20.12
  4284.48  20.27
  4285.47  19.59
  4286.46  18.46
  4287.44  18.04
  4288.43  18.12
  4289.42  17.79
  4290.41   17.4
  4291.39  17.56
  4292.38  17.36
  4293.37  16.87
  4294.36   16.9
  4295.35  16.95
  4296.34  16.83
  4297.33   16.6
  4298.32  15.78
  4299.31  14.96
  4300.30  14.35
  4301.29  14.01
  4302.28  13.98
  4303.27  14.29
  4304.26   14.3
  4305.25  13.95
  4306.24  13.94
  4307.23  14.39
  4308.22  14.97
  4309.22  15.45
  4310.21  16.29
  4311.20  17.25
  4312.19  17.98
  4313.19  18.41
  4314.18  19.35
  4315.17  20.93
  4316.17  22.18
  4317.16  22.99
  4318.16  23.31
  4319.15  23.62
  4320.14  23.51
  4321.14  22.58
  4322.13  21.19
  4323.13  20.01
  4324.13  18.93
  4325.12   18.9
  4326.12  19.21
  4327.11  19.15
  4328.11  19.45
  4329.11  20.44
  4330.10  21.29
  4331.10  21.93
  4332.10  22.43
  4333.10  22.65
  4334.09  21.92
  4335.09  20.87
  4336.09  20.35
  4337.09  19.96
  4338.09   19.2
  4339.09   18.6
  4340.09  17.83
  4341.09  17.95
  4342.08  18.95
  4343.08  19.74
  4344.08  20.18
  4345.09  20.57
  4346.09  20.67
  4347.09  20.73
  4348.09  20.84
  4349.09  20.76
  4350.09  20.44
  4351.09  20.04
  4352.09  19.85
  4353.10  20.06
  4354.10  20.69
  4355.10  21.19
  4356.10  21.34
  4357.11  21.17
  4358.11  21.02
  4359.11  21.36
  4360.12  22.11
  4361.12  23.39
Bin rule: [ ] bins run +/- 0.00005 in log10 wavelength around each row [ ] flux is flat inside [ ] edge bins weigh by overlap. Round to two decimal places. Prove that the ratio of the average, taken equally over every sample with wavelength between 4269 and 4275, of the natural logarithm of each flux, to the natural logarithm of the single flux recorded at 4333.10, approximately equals 0.93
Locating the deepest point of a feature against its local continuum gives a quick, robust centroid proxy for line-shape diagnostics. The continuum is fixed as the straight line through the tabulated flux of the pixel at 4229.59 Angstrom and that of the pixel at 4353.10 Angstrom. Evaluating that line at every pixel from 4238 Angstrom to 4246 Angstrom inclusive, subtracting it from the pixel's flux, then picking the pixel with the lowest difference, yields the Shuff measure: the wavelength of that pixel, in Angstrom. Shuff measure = 4239.34 Angstrom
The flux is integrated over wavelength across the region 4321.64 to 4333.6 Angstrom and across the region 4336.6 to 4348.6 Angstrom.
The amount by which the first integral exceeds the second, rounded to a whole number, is 10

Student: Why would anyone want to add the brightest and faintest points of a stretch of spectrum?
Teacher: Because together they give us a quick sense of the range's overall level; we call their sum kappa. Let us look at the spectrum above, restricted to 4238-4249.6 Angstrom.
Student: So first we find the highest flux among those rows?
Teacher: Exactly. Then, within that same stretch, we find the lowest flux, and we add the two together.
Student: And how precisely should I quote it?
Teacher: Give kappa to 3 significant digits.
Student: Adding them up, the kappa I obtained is 41.9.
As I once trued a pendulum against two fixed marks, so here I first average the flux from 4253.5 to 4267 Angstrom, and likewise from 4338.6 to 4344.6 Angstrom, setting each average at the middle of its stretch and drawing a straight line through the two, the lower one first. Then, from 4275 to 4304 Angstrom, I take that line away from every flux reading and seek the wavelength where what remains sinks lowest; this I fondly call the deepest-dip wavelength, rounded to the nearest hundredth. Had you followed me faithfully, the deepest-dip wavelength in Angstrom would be 4302.28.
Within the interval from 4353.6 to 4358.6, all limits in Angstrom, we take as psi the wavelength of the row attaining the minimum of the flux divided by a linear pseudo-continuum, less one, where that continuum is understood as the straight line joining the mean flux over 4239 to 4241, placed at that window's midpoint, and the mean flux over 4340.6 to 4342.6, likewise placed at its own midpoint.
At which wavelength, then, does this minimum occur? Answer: 4354.10 Angstrom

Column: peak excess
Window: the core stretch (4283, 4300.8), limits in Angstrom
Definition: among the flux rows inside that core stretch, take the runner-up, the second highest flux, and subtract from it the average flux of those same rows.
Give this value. 2.68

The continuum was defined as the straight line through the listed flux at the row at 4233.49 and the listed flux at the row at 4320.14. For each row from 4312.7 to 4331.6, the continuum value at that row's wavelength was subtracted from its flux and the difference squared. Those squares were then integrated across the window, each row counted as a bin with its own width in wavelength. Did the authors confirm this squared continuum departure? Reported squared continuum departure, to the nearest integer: 192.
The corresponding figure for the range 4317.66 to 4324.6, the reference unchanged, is 41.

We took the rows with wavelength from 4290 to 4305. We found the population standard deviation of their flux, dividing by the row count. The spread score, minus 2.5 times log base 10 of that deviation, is -0.32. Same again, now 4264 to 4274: -0.40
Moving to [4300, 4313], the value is -0.28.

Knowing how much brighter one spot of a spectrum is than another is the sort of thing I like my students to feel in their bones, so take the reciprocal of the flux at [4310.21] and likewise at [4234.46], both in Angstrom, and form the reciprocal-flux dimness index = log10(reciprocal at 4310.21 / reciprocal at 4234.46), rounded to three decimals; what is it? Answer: 0.103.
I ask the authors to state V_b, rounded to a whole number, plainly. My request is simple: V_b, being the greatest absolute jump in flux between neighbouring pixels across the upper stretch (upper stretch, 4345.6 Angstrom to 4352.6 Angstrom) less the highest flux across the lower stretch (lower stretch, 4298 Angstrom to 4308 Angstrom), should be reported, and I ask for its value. -15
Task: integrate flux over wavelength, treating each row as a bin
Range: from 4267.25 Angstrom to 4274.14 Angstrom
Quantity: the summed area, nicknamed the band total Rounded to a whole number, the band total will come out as 128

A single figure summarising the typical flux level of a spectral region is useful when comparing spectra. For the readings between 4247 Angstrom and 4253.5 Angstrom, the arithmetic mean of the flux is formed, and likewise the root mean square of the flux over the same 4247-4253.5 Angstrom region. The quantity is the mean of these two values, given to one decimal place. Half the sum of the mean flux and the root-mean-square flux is 19.0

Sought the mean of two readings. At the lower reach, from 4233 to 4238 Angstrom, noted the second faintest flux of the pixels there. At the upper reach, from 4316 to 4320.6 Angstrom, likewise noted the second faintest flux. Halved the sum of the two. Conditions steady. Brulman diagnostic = 21.4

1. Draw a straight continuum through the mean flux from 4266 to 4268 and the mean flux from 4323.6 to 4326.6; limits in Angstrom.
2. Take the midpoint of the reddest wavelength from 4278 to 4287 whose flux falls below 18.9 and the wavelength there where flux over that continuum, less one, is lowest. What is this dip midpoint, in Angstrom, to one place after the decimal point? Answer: 4286.5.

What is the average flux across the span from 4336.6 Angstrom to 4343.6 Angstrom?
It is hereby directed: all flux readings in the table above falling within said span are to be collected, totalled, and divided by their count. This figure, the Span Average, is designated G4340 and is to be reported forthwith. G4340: 18.9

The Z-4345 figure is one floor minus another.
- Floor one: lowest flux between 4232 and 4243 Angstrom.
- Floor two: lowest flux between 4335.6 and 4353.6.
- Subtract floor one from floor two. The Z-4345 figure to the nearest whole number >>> -2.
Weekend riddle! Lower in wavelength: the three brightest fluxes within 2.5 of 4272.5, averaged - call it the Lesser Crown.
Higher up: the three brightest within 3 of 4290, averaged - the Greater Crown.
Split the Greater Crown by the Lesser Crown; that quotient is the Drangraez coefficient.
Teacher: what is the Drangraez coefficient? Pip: 0.99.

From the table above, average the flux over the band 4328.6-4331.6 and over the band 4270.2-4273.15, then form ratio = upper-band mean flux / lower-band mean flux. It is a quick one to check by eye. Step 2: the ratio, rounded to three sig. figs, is 1.20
